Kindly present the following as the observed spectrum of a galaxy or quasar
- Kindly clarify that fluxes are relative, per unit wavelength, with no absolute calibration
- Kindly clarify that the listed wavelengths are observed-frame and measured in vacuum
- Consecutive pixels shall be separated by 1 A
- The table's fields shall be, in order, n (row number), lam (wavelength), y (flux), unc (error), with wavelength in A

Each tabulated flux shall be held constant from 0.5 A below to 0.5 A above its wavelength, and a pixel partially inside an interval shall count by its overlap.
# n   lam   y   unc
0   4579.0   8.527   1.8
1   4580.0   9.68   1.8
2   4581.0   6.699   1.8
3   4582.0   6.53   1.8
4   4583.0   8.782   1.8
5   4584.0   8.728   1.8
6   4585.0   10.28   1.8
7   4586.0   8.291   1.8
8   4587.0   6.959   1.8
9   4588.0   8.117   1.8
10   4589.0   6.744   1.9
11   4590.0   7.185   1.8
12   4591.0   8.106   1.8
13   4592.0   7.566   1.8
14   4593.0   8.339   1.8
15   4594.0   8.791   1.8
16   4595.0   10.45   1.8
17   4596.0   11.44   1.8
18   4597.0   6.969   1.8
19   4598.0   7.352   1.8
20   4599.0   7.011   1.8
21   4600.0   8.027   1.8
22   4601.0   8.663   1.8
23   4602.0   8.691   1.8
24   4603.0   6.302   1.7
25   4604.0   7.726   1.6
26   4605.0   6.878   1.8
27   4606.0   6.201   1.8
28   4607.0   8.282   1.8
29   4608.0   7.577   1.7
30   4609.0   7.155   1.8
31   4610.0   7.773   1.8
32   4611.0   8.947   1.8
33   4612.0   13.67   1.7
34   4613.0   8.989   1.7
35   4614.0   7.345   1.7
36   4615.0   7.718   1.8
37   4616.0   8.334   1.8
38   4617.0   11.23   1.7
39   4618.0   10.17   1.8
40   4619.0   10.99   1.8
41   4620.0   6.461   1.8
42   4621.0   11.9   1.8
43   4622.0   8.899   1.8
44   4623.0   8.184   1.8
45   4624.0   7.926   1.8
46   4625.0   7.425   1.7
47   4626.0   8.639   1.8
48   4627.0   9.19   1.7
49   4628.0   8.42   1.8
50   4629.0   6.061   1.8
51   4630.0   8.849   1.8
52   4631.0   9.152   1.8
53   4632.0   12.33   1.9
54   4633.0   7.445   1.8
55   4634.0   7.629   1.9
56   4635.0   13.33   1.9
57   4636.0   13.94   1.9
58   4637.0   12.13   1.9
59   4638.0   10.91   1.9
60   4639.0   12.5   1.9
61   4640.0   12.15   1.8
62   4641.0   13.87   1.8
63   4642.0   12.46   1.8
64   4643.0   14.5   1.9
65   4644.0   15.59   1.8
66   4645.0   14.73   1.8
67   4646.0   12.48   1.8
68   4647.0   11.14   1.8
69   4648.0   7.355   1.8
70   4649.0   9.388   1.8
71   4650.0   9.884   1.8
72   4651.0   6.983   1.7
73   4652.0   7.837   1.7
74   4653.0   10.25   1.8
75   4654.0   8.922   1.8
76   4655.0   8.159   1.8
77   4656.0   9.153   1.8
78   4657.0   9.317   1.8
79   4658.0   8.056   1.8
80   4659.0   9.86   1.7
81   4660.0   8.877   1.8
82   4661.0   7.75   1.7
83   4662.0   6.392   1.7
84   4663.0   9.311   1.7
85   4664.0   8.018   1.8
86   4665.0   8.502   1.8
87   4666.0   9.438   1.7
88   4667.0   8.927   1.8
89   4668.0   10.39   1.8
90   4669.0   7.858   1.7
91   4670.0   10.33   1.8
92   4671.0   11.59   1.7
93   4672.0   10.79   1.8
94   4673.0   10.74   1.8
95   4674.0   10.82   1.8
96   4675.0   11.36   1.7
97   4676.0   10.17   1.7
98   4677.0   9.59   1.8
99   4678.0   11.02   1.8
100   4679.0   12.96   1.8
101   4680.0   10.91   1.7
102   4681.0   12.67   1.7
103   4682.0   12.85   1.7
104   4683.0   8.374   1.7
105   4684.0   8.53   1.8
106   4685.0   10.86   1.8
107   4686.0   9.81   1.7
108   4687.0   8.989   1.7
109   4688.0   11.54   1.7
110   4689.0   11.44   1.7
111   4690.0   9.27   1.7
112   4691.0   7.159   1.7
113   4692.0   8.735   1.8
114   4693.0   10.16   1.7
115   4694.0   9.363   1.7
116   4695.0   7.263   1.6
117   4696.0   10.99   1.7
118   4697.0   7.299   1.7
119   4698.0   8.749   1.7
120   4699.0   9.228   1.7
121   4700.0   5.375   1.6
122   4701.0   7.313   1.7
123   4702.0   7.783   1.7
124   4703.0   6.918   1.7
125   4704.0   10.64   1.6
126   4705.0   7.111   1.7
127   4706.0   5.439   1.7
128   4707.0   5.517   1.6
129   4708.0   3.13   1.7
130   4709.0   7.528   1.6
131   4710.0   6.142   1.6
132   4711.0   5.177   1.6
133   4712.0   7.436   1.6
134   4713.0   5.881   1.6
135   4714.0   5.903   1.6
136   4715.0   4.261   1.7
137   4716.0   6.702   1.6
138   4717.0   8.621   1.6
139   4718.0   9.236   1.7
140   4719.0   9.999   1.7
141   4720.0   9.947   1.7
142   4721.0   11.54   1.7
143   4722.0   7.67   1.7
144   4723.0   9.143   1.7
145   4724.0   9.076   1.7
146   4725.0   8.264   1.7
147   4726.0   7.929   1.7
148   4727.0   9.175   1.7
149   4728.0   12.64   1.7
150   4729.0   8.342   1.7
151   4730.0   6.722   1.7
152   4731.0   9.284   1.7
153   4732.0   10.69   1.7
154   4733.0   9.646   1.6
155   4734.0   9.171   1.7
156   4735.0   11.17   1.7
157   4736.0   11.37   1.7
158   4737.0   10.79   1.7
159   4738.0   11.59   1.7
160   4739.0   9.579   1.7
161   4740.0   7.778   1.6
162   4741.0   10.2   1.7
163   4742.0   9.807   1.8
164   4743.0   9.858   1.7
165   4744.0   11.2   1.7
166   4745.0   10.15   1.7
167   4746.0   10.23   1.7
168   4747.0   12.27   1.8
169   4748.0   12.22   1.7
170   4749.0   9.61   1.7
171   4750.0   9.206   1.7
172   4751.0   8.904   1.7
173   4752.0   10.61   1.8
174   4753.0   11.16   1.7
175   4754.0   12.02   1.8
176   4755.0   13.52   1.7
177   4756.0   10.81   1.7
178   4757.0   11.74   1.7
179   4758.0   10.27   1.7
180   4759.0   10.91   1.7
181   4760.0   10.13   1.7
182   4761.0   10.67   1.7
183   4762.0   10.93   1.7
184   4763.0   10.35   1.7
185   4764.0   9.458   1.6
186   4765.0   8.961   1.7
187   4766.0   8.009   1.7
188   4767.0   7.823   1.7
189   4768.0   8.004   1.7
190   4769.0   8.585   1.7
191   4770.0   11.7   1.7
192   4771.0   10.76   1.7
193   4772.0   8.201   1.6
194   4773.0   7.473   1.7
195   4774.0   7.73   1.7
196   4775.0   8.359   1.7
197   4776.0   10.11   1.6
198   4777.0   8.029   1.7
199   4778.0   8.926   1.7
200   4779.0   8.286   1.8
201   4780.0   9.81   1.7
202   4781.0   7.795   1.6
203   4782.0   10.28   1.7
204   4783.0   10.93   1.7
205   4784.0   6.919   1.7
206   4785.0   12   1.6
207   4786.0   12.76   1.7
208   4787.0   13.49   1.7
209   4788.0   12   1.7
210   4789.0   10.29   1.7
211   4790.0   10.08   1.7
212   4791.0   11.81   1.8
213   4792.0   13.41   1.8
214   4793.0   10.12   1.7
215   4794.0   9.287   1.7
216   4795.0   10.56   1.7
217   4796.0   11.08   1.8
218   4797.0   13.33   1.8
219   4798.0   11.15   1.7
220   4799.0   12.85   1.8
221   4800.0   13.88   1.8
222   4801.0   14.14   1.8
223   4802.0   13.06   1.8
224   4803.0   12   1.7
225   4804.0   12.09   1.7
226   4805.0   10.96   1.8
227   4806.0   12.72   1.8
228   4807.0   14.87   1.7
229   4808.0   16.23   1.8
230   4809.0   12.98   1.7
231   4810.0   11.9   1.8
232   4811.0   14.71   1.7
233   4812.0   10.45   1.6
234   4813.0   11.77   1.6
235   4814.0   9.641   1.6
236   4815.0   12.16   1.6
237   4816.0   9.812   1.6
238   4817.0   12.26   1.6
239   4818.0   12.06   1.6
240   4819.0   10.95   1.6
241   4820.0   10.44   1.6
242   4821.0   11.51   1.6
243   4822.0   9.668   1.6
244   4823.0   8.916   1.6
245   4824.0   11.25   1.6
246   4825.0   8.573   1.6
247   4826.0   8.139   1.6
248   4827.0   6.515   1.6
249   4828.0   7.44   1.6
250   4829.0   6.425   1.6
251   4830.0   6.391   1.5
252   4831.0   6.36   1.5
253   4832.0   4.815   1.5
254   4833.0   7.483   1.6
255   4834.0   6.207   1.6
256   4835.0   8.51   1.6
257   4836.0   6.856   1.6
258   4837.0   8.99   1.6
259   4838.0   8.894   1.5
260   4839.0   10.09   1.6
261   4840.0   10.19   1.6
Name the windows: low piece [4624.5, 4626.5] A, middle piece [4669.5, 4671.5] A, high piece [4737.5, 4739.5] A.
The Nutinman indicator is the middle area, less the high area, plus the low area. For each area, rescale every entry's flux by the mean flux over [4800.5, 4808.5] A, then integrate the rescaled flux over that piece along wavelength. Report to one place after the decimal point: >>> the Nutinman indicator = 1.3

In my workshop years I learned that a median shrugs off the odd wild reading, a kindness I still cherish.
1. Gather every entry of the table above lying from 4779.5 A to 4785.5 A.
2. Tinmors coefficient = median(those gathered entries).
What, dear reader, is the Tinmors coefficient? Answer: 10.0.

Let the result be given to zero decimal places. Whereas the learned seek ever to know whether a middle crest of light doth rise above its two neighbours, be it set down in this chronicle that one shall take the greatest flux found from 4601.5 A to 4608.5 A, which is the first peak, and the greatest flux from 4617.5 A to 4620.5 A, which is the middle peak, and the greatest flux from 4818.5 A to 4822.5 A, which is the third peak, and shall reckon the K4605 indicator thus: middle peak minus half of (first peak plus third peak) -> 1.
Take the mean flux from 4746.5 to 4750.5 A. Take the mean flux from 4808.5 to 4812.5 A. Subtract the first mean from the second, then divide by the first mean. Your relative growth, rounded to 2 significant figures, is 0.16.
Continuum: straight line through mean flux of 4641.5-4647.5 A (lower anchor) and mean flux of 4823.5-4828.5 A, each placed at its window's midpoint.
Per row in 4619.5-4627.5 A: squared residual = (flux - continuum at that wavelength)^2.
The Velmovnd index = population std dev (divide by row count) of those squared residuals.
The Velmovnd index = 15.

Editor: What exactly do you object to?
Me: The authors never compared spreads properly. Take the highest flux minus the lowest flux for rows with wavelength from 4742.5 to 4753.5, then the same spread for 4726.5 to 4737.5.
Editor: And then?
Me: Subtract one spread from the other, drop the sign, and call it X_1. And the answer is 2.6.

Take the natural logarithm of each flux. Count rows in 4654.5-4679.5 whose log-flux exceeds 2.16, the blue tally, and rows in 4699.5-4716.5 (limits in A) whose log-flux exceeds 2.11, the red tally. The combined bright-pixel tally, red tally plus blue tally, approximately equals 19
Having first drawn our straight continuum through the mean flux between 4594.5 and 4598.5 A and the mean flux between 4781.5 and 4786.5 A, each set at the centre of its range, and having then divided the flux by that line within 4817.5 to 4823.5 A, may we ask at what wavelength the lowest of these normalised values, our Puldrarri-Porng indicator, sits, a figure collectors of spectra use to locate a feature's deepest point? 4823.0 A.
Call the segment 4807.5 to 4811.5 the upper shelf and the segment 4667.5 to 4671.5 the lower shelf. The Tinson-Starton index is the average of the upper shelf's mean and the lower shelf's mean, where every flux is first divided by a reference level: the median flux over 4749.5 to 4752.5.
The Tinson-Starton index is 1.30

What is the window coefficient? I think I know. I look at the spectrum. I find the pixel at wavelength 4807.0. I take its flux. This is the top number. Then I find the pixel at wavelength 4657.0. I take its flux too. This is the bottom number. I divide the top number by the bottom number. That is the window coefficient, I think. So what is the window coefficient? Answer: 1.60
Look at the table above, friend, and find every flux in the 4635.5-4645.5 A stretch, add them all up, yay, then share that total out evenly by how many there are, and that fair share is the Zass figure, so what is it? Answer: 13.3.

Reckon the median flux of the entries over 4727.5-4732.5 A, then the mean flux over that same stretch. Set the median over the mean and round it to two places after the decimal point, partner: 0.97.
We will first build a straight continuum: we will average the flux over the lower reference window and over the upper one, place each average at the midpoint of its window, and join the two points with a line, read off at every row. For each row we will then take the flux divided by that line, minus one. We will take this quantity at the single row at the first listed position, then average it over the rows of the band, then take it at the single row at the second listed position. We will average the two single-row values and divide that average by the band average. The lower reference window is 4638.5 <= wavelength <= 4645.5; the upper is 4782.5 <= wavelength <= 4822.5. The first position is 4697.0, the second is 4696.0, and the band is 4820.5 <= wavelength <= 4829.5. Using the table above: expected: 1.2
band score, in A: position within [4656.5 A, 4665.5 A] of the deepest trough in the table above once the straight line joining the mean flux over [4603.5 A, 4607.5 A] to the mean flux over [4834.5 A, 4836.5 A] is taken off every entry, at 4662.0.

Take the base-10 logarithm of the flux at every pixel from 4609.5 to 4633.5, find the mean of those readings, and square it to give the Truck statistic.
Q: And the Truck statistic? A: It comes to 0.89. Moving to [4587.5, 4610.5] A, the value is 0.80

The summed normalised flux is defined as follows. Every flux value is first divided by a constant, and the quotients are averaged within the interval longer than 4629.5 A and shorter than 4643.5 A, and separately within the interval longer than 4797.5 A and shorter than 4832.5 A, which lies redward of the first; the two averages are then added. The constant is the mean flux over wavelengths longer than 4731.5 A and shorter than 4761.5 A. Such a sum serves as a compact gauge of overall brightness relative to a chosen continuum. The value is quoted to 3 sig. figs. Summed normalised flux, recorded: 2.11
